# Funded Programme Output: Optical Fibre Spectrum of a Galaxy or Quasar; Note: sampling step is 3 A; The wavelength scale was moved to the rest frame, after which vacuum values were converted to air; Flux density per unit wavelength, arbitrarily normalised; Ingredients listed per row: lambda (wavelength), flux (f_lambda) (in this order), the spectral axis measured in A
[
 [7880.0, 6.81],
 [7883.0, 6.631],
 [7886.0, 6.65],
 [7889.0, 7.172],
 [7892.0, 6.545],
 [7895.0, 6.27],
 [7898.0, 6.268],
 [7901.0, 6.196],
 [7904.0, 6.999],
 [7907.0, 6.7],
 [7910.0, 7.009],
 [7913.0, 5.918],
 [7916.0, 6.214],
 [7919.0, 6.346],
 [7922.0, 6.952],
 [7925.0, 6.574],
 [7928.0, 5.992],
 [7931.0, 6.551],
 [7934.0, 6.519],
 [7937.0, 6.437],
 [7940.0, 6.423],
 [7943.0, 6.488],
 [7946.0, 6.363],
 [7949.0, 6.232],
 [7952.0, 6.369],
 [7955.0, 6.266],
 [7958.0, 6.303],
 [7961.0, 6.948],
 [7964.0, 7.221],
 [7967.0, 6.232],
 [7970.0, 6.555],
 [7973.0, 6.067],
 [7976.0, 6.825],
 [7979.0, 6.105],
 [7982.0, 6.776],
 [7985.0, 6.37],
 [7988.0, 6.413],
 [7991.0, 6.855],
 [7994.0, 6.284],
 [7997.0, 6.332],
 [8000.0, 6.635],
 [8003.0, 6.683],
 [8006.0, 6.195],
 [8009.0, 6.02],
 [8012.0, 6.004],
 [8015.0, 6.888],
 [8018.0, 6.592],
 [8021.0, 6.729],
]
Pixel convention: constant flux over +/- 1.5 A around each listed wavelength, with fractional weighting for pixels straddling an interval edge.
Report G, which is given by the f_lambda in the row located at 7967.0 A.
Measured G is 6.232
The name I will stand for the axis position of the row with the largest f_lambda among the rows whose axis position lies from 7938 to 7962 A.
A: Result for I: 7961.0 A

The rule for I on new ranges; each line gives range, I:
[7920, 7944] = 7922.0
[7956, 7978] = 7964.0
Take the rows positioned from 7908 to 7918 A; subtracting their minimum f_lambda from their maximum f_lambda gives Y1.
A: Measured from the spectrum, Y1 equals 1.09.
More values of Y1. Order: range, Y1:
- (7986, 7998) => 0.57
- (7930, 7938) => 0.11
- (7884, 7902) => 0.98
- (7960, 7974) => 1.15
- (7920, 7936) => 0.96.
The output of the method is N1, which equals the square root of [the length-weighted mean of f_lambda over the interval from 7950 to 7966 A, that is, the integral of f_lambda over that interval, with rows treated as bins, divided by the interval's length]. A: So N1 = 2.57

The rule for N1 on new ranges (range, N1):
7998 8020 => 2.54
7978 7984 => 2.54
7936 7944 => 2.54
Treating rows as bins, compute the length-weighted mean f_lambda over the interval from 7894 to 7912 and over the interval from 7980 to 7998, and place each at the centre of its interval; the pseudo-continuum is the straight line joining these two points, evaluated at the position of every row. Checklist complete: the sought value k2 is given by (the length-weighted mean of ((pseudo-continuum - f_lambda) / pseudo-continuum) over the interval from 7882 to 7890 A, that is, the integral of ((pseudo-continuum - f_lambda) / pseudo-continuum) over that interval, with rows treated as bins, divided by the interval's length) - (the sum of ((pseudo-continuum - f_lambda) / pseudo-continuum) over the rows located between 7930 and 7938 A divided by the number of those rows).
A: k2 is -0.04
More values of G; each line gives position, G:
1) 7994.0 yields 6.284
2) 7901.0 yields 6.196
